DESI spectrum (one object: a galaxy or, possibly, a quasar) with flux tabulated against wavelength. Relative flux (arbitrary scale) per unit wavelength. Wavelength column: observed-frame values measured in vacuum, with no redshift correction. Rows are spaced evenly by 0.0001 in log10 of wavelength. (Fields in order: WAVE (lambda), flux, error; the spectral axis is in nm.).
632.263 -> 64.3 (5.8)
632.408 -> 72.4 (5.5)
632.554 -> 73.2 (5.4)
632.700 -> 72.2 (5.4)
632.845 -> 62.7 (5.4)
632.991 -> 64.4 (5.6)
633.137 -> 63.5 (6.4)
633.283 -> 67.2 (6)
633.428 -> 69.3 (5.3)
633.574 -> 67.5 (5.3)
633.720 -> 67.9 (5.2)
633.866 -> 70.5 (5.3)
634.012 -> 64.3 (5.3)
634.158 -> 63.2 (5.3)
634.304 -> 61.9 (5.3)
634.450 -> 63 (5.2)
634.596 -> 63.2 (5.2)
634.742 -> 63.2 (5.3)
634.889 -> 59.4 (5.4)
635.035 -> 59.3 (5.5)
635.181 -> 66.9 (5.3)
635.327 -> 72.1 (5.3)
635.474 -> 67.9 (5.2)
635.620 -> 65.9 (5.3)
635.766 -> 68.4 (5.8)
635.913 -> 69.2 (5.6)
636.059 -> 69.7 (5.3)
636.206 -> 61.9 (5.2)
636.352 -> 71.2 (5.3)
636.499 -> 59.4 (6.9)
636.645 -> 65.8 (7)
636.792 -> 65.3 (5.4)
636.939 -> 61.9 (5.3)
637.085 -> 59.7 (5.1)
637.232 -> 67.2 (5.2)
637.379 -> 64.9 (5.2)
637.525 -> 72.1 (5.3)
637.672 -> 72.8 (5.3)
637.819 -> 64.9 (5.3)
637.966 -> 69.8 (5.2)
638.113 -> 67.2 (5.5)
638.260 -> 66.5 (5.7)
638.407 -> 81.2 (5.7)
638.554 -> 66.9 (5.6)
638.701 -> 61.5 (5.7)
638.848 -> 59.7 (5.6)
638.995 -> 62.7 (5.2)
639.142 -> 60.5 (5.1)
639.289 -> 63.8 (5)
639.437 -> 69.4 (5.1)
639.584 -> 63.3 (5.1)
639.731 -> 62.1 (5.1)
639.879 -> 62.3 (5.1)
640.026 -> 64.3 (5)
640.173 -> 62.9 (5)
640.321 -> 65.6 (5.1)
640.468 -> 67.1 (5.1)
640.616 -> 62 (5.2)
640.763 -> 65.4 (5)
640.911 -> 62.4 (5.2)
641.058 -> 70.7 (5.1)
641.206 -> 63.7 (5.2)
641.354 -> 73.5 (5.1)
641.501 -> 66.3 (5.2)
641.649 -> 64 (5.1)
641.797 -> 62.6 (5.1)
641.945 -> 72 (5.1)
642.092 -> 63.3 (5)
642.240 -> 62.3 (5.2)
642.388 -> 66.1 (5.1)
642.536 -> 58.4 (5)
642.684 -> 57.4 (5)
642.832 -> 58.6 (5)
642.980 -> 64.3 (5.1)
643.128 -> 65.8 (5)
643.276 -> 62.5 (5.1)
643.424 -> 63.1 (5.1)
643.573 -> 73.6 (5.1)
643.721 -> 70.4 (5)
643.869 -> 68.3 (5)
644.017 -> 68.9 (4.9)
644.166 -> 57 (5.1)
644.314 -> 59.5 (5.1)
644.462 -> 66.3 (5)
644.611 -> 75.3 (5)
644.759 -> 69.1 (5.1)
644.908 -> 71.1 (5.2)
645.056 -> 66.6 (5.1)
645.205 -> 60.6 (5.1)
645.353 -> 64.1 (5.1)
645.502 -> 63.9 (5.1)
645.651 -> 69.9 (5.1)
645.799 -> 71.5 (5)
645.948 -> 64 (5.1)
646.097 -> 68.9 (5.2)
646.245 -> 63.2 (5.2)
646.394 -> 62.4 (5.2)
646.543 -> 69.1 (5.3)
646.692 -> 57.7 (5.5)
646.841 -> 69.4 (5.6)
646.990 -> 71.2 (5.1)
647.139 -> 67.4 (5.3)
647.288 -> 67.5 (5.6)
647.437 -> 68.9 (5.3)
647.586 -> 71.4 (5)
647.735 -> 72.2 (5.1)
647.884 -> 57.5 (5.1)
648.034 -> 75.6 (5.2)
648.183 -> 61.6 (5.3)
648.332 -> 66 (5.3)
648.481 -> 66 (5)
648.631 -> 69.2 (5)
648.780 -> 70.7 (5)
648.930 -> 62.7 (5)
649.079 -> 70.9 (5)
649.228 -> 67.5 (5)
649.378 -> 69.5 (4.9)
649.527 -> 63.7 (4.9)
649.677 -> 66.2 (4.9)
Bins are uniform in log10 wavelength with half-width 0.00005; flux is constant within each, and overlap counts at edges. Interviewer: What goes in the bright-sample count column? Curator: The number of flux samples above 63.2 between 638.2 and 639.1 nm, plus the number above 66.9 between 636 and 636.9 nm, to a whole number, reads 5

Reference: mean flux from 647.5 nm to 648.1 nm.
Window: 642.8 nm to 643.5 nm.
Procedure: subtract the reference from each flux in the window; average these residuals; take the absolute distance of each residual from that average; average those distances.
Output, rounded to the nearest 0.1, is 1.8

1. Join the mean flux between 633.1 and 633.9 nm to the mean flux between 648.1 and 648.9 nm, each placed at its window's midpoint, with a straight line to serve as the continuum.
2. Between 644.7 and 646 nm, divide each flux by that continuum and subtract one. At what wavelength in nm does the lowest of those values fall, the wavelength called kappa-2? 645.205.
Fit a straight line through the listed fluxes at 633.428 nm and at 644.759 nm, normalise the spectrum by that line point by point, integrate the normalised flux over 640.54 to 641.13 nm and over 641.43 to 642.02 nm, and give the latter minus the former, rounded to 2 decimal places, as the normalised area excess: 0.01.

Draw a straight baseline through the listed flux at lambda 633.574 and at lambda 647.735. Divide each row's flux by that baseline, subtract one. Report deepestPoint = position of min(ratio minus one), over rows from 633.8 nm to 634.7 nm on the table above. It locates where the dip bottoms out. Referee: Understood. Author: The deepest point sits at 634.304 nm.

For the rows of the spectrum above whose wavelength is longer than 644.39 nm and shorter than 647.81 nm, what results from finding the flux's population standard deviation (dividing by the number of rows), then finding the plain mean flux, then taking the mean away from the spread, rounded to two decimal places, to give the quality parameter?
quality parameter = -63.37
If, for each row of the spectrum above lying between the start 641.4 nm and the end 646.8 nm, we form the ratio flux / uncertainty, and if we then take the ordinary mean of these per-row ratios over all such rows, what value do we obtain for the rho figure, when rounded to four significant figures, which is 12.80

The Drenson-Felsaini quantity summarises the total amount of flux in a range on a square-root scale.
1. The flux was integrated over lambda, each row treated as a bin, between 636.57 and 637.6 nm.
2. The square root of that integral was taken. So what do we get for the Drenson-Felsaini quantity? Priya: 8.2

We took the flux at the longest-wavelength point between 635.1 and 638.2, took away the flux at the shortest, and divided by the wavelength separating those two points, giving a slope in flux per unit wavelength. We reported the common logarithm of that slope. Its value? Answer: -1.0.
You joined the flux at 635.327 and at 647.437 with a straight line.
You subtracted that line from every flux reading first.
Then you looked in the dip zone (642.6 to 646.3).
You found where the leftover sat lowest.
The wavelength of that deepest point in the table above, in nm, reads 644.166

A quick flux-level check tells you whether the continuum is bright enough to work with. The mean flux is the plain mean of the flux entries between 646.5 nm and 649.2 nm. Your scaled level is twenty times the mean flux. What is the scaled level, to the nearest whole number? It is 1350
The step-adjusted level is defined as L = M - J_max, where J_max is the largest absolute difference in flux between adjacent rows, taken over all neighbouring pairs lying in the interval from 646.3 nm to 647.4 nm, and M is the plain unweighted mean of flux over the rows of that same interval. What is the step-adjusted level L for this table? 54.7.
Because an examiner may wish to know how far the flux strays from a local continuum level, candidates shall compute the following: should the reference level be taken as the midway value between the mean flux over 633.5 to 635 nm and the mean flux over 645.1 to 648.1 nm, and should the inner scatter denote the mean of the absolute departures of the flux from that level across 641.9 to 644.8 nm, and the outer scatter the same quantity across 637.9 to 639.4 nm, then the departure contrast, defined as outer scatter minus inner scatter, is -0.1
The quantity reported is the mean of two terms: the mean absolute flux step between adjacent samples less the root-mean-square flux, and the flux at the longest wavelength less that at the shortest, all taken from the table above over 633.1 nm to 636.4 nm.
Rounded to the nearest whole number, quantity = -28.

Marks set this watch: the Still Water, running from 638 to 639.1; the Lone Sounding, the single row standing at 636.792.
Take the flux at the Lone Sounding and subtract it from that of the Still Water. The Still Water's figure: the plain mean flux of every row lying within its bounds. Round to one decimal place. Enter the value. 1.2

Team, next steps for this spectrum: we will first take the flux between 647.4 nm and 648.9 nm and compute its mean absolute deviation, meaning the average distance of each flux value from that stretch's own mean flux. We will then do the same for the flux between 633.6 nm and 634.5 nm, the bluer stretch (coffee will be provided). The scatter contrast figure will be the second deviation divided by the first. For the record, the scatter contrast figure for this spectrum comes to 0.7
